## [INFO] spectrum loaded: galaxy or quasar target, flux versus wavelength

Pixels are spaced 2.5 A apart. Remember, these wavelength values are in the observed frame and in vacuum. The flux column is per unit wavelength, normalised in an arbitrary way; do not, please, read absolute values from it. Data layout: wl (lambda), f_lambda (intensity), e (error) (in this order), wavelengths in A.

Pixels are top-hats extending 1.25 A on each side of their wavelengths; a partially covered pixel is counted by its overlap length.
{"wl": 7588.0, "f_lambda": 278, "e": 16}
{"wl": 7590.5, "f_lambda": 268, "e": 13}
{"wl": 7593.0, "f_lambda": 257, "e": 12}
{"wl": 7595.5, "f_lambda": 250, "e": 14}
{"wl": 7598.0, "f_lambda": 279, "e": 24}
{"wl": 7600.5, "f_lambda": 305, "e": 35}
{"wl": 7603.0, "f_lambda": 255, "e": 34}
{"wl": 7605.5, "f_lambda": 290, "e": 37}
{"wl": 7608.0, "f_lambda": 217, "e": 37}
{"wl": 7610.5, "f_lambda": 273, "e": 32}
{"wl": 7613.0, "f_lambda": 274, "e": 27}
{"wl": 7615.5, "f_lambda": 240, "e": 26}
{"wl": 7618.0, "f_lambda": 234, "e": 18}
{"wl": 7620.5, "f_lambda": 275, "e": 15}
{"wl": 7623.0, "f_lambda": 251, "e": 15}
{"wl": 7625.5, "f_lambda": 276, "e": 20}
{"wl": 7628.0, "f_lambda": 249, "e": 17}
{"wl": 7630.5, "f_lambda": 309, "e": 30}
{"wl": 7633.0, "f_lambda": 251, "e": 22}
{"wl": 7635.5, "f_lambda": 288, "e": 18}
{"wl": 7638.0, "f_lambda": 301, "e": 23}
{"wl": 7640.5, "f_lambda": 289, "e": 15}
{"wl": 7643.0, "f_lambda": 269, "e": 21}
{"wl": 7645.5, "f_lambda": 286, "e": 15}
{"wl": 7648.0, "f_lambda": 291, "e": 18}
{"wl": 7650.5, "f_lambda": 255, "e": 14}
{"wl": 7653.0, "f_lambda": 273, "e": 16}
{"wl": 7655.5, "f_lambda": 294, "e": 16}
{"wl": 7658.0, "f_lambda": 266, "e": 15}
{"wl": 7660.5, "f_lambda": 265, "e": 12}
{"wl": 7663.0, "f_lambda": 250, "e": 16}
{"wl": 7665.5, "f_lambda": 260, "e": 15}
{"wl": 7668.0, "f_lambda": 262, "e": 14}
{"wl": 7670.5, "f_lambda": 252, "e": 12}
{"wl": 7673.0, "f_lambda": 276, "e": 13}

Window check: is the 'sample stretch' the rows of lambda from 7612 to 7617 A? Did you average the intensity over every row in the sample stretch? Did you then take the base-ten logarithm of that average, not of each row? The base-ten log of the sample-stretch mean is 2.41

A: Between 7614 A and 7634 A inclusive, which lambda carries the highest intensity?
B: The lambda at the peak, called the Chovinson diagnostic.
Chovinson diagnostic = 7630.5 A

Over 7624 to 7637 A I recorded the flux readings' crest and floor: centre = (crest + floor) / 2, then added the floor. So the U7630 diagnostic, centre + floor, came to 528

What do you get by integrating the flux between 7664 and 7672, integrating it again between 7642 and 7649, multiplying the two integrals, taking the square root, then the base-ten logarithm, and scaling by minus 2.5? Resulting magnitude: -8.26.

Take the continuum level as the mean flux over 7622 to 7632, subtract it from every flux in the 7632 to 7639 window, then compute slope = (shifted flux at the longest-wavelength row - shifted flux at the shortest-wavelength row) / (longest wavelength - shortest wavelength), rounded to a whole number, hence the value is 10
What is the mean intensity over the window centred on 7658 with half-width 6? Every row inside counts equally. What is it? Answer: 270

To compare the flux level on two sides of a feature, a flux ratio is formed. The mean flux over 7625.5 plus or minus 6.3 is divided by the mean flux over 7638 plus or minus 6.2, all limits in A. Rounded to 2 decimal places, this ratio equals 0.97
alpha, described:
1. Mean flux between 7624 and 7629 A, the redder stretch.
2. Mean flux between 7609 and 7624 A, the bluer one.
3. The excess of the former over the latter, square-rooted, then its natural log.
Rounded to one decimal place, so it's 0.8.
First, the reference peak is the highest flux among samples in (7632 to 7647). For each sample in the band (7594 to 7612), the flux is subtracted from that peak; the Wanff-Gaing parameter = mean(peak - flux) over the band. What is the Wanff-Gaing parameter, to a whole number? 34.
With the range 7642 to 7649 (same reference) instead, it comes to 19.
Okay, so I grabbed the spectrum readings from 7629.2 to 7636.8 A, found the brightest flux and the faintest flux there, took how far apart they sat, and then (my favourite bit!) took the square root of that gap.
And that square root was 7.6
